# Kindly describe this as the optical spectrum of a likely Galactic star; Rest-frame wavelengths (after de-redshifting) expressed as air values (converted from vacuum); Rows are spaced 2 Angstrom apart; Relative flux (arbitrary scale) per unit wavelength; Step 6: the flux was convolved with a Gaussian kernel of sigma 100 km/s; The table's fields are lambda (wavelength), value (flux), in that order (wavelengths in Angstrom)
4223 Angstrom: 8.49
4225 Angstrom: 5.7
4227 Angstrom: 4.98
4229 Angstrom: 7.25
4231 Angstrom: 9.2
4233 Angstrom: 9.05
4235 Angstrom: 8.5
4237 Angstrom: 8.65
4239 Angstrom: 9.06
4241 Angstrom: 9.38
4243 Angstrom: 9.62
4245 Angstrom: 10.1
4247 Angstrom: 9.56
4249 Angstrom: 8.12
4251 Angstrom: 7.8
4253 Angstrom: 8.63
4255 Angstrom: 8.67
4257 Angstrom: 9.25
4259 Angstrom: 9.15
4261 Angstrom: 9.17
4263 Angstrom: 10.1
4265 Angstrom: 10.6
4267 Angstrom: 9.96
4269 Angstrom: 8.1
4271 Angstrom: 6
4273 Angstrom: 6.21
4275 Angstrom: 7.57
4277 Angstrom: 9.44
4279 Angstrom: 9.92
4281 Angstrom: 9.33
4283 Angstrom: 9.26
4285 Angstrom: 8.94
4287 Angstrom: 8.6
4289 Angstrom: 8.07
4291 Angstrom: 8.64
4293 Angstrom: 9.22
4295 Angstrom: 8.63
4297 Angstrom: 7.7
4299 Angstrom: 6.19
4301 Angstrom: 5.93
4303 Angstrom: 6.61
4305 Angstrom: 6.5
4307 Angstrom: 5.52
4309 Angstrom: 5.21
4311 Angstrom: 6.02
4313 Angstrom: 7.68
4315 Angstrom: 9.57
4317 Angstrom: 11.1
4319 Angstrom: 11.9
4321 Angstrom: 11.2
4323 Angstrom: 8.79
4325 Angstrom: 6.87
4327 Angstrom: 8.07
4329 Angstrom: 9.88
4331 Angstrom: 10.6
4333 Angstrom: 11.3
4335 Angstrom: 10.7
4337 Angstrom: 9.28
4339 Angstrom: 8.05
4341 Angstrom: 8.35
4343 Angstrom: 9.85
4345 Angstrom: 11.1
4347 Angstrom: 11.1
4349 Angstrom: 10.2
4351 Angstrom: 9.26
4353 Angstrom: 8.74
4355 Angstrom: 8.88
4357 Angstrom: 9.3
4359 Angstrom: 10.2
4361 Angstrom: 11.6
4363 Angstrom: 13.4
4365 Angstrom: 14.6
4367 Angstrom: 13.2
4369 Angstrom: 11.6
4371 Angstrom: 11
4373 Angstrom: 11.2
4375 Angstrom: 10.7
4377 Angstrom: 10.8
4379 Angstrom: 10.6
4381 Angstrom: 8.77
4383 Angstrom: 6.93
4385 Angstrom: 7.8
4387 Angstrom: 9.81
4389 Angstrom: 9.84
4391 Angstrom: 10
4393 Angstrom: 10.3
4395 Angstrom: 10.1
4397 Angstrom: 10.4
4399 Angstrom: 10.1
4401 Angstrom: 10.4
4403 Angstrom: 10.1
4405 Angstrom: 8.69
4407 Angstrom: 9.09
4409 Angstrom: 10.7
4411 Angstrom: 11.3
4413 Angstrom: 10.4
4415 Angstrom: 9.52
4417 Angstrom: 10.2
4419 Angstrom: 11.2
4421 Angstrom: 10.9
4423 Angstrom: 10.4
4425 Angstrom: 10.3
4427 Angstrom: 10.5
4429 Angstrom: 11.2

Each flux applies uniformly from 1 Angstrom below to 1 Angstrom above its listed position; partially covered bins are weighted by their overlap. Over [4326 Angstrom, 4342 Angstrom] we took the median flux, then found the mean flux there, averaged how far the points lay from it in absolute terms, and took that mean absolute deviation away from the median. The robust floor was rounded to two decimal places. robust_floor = 8.49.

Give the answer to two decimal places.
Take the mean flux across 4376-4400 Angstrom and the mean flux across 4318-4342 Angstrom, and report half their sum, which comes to 9.60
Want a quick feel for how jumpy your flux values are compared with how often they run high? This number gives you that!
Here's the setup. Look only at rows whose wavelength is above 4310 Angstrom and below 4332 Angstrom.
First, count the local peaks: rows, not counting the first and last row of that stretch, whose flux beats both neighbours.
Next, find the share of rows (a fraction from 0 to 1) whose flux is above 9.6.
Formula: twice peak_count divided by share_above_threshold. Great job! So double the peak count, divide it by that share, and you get 4.4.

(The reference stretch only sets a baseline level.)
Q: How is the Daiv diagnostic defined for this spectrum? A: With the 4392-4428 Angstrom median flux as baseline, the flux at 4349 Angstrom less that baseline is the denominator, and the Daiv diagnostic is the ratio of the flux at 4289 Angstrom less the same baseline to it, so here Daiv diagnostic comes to 15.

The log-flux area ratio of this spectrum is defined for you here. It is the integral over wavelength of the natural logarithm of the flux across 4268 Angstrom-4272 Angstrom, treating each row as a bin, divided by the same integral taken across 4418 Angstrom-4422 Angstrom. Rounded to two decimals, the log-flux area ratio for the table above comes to 0.81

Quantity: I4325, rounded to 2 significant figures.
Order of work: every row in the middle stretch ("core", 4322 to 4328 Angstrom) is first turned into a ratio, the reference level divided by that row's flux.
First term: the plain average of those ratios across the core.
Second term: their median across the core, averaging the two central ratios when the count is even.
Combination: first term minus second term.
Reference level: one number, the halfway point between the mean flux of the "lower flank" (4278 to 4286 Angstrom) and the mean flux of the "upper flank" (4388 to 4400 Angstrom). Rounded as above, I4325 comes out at 0.037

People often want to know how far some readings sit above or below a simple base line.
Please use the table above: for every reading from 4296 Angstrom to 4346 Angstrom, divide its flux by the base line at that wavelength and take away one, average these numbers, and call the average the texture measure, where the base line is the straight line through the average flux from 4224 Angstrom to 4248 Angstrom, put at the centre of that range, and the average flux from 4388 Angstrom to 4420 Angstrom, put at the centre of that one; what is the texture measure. -0.081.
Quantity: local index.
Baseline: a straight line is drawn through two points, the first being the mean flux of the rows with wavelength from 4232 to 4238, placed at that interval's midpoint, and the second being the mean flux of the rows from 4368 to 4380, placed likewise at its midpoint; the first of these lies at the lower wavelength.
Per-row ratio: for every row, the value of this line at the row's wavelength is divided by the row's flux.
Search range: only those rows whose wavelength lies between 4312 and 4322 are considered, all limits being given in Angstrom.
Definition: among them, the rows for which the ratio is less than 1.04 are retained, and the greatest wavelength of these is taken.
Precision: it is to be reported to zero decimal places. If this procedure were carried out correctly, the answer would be 4321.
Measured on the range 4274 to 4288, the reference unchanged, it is 4283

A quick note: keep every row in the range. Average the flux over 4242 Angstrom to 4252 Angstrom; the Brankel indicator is 9.0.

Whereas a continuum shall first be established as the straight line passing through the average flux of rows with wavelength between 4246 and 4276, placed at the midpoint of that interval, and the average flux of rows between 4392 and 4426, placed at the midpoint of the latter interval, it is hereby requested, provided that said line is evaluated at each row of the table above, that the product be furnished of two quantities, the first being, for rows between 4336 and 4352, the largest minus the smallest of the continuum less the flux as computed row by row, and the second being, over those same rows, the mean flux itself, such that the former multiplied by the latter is 29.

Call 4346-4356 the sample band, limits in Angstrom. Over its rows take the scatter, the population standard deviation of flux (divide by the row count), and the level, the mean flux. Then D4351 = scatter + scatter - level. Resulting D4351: -7.9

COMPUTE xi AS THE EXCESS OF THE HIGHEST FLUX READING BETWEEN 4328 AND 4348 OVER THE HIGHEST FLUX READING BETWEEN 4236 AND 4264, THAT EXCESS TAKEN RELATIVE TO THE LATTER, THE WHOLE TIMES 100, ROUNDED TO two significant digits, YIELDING 12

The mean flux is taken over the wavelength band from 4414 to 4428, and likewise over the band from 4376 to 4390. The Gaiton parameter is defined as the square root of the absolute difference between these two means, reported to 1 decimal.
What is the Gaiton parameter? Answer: 1.1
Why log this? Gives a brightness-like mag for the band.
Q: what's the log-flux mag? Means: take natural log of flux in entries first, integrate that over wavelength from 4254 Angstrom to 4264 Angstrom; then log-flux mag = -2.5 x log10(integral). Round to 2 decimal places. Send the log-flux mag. -3.37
